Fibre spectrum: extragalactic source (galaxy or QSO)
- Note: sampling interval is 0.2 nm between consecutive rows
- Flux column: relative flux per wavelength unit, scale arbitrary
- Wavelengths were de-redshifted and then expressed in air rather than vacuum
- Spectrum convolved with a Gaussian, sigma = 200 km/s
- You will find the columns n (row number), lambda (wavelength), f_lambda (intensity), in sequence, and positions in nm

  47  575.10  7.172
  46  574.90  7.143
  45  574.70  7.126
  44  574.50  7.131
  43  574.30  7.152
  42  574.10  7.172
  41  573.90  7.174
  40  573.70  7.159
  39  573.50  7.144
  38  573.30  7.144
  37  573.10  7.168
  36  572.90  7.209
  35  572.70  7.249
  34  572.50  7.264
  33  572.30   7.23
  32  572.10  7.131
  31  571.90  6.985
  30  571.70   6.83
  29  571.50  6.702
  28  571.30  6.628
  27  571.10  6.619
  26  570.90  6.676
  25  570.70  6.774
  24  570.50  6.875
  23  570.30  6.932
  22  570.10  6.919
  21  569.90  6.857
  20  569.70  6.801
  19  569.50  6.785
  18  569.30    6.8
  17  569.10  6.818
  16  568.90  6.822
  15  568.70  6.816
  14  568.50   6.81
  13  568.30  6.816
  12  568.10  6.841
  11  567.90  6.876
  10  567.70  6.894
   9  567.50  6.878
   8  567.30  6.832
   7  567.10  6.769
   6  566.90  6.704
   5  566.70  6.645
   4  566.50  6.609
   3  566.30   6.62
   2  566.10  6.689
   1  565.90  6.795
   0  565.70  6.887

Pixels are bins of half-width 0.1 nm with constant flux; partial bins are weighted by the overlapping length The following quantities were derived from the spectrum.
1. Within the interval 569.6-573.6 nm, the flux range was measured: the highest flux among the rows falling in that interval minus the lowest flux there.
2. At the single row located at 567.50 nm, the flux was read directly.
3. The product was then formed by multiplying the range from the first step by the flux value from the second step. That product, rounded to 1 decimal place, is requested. 4.4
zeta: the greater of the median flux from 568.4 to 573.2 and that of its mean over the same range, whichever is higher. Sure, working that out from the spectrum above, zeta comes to 6.904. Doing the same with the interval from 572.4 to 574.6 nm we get 7.179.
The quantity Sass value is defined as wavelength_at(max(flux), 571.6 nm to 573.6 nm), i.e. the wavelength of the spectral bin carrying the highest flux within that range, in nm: 572.50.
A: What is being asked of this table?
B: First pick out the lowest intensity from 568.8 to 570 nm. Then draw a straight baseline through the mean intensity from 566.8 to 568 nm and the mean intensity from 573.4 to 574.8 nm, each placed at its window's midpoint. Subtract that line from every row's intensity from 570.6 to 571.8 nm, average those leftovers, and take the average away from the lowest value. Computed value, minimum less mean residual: 7.09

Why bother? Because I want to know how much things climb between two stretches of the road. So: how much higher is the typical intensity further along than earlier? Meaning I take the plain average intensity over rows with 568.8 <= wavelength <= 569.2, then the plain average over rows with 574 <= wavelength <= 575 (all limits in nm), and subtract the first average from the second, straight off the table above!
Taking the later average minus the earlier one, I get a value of 0.32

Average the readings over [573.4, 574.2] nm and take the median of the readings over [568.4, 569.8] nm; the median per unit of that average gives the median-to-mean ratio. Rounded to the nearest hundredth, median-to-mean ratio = 0.95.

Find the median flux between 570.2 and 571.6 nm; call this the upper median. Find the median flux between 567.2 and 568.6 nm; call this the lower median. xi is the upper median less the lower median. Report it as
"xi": -0.1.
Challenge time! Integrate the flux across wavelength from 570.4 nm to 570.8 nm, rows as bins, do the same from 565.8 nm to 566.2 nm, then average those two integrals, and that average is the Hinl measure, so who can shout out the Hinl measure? 2.71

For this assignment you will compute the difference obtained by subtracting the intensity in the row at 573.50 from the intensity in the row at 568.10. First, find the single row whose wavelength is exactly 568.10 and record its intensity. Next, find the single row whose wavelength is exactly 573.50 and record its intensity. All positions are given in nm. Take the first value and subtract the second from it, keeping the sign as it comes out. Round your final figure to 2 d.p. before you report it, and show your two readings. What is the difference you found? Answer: -0.30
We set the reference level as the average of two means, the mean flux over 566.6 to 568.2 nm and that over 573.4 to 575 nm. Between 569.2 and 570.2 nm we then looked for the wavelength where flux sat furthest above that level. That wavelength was 570.10 nm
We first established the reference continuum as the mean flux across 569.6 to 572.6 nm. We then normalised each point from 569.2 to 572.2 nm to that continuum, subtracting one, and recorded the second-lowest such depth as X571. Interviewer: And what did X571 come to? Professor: -0.04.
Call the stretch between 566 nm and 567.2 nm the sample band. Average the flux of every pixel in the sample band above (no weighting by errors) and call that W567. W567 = 6.7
